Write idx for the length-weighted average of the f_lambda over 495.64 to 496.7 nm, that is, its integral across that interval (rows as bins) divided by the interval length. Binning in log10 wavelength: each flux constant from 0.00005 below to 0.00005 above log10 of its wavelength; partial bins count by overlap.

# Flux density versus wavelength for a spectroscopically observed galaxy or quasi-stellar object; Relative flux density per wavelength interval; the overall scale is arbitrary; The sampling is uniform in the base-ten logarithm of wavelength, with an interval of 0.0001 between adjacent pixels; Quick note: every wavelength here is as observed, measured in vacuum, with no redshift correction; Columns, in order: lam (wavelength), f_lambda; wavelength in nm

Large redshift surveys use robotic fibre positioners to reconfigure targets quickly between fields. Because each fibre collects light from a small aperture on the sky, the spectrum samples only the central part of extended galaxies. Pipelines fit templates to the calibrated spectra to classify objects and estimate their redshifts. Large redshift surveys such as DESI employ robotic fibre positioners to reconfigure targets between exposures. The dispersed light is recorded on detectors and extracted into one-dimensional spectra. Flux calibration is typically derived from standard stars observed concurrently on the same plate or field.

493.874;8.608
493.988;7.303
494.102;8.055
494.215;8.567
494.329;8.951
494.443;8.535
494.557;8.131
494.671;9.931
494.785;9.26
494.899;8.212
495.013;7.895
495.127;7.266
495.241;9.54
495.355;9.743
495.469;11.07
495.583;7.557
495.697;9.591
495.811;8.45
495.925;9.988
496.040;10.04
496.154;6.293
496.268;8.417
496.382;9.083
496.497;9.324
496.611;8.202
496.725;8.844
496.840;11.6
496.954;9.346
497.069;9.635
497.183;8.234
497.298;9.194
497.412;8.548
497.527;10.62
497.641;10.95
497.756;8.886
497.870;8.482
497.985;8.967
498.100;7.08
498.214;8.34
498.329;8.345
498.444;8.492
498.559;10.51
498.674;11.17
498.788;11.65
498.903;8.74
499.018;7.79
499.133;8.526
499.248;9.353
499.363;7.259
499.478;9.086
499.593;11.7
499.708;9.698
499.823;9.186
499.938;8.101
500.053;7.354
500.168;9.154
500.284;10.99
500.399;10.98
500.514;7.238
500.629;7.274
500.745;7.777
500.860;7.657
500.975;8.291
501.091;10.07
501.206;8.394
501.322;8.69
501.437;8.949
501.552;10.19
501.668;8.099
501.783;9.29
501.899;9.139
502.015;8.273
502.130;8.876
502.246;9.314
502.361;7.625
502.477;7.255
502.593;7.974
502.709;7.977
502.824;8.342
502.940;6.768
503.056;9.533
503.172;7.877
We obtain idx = 8.82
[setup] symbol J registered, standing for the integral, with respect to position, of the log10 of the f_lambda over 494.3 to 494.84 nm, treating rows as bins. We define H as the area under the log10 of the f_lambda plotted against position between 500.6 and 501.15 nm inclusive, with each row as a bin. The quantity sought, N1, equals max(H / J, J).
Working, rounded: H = 0.50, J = 0.51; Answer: 0.98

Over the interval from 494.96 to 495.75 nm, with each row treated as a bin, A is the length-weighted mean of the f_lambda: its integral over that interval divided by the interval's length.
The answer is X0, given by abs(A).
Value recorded 9.0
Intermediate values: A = 9.0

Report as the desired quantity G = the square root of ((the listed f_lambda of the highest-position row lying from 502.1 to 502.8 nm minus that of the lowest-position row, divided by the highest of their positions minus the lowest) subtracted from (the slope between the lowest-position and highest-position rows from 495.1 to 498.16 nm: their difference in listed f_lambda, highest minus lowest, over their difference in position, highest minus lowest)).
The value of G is 1.2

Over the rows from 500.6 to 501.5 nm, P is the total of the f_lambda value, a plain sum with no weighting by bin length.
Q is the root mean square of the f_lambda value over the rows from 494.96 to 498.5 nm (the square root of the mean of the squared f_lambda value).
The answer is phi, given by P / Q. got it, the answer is 7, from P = 67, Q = 9.04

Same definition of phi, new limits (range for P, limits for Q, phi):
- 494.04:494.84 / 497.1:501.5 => 7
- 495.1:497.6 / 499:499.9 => 22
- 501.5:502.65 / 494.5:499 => 9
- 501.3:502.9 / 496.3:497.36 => 13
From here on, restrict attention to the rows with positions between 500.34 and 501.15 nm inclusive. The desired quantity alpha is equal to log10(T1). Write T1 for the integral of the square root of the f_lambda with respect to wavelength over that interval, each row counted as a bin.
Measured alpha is 0.37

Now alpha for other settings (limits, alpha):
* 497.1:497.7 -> 0.27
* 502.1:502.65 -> 0.20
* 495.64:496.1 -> 0.15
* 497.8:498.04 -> -0.15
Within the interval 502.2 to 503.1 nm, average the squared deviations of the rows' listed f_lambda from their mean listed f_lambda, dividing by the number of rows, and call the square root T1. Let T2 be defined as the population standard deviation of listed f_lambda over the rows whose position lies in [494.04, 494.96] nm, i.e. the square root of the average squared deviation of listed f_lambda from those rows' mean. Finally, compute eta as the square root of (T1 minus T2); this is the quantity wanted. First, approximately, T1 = 0.89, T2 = 0.60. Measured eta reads 0.53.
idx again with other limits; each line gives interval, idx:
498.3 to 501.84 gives 9.04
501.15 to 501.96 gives 8.96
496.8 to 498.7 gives 9.27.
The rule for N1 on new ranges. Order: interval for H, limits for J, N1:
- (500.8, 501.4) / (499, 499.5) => 1.22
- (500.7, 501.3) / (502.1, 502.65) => 1.11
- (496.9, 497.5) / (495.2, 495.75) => 1.07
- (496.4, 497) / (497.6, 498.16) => 1.11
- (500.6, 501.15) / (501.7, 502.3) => 0.88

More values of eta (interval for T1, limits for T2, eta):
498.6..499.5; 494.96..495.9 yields 0.45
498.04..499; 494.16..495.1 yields 0.94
